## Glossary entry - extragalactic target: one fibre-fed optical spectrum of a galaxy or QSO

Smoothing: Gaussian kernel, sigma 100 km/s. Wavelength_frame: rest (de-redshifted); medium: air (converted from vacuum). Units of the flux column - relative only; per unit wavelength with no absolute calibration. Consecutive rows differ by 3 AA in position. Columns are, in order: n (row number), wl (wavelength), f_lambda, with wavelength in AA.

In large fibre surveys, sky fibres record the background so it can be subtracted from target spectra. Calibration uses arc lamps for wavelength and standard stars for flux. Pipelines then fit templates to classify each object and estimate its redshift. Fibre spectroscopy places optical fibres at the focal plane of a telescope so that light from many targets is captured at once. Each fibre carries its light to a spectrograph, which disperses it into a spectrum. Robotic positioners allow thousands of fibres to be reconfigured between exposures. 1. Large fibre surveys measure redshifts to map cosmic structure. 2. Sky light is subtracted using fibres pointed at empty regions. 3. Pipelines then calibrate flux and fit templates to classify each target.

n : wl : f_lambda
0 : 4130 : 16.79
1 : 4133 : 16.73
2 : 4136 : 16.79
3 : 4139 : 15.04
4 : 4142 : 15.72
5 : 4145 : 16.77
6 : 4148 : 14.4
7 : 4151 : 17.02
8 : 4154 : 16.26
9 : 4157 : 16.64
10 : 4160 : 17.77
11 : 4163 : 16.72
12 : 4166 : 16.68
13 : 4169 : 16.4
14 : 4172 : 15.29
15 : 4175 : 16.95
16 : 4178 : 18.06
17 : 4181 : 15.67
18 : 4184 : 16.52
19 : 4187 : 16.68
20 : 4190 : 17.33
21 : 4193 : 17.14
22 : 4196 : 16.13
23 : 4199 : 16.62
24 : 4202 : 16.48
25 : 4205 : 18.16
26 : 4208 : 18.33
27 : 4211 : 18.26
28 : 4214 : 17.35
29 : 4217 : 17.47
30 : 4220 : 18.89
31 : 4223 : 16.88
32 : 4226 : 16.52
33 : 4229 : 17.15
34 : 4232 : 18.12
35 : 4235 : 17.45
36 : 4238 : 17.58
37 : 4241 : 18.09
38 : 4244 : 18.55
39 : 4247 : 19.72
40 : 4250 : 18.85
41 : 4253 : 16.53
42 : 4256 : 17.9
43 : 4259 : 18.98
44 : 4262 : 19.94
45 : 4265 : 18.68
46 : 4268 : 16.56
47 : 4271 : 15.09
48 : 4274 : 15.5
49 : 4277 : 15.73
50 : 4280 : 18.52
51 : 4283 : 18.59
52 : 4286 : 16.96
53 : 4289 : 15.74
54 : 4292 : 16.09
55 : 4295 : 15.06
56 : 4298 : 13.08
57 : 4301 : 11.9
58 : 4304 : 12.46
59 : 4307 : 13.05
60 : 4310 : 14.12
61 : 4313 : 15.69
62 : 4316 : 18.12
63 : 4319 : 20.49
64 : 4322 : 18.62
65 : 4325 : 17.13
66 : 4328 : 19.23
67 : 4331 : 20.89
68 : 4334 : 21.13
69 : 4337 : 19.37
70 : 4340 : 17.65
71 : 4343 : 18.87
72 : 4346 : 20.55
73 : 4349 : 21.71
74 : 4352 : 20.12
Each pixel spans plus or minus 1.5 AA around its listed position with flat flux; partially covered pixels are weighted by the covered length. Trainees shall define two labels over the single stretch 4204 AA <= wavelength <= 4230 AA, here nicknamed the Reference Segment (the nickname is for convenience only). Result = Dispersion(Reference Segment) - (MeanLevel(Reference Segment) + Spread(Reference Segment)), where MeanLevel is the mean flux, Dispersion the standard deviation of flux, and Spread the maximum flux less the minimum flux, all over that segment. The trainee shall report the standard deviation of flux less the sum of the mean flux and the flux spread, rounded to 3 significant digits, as -19.3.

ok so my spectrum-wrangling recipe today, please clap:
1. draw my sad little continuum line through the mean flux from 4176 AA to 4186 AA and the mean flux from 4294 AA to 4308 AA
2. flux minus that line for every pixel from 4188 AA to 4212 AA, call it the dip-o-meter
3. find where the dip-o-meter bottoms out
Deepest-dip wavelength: 4196 AA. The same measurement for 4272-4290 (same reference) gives 4274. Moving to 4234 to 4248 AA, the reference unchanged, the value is 4235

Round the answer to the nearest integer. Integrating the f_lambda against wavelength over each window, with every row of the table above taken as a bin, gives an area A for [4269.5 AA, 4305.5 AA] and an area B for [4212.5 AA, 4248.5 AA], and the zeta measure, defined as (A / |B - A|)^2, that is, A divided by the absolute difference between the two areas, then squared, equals 40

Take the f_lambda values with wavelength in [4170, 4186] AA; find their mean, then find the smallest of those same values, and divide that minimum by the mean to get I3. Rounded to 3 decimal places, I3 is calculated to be 0.927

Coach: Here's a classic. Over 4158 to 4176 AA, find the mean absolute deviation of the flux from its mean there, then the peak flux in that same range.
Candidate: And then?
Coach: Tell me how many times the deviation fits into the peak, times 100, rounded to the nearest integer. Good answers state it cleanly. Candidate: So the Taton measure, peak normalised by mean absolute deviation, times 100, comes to 3374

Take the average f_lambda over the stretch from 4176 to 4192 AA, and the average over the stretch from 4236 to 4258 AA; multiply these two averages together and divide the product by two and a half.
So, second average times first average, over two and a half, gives 123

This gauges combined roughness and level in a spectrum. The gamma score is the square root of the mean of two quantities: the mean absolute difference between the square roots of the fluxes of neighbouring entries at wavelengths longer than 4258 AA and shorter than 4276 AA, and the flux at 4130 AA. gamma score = 2.91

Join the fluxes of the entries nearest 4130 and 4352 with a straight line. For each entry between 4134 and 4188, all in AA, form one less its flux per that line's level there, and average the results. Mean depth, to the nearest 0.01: 0.05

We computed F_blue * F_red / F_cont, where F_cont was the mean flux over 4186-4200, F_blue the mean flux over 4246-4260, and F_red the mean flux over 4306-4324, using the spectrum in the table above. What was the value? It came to 18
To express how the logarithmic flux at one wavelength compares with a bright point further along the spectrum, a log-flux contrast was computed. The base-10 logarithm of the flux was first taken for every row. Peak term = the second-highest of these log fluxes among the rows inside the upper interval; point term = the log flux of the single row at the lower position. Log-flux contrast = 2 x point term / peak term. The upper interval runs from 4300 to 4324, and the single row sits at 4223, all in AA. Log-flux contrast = 1.93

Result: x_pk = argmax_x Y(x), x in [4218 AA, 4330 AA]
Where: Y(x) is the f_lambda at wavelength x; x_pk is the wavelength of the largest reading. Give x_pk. 4319 AA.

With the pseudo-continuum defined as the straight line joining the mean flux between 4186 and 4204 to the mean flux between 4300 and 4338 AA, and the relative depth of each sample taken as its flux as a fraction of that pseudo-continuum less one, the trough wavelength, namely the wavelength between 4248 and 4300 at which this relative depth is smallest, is 4298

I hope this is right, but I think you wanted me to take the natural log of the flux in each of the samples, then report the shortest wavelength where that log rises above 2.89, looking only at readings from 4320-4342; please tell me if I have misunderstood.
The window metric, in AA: 4322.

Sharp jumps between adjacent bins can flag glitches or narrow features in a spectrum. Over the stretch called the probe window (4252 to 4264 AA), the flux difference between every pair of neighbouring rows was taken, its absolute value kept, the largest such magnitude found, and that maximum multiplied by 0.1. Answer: 0.14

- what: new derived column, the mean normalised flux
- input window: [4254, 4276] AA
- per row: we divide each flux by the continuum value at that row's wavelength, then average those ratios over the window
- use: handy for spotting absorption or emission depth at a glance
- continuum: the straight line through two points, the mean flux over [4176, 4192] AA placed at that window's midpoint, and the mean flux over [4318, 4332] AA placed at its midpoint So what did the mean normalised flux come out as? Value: 0.96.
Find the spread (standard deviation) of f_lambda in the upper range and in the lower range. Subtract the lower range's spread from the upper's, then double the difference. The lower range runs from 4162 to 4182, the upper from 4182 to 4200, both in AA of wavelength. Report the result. -0.9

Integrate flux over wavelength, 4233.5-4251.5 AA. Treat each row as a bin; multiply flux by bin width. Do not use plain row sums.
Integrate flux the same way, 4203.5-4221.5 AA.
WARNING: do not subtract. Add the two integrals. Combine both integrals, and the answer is 656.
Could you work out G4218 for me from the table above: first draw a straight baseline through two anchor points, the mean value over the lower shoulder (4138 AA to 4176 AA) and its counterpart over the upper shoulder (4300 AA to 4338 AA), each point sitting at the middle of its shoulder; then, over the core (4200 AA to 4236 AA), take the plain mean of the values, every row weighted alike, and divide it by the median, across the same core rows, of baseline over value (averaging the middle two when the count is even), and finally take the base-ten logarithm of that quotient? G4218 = 1.27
